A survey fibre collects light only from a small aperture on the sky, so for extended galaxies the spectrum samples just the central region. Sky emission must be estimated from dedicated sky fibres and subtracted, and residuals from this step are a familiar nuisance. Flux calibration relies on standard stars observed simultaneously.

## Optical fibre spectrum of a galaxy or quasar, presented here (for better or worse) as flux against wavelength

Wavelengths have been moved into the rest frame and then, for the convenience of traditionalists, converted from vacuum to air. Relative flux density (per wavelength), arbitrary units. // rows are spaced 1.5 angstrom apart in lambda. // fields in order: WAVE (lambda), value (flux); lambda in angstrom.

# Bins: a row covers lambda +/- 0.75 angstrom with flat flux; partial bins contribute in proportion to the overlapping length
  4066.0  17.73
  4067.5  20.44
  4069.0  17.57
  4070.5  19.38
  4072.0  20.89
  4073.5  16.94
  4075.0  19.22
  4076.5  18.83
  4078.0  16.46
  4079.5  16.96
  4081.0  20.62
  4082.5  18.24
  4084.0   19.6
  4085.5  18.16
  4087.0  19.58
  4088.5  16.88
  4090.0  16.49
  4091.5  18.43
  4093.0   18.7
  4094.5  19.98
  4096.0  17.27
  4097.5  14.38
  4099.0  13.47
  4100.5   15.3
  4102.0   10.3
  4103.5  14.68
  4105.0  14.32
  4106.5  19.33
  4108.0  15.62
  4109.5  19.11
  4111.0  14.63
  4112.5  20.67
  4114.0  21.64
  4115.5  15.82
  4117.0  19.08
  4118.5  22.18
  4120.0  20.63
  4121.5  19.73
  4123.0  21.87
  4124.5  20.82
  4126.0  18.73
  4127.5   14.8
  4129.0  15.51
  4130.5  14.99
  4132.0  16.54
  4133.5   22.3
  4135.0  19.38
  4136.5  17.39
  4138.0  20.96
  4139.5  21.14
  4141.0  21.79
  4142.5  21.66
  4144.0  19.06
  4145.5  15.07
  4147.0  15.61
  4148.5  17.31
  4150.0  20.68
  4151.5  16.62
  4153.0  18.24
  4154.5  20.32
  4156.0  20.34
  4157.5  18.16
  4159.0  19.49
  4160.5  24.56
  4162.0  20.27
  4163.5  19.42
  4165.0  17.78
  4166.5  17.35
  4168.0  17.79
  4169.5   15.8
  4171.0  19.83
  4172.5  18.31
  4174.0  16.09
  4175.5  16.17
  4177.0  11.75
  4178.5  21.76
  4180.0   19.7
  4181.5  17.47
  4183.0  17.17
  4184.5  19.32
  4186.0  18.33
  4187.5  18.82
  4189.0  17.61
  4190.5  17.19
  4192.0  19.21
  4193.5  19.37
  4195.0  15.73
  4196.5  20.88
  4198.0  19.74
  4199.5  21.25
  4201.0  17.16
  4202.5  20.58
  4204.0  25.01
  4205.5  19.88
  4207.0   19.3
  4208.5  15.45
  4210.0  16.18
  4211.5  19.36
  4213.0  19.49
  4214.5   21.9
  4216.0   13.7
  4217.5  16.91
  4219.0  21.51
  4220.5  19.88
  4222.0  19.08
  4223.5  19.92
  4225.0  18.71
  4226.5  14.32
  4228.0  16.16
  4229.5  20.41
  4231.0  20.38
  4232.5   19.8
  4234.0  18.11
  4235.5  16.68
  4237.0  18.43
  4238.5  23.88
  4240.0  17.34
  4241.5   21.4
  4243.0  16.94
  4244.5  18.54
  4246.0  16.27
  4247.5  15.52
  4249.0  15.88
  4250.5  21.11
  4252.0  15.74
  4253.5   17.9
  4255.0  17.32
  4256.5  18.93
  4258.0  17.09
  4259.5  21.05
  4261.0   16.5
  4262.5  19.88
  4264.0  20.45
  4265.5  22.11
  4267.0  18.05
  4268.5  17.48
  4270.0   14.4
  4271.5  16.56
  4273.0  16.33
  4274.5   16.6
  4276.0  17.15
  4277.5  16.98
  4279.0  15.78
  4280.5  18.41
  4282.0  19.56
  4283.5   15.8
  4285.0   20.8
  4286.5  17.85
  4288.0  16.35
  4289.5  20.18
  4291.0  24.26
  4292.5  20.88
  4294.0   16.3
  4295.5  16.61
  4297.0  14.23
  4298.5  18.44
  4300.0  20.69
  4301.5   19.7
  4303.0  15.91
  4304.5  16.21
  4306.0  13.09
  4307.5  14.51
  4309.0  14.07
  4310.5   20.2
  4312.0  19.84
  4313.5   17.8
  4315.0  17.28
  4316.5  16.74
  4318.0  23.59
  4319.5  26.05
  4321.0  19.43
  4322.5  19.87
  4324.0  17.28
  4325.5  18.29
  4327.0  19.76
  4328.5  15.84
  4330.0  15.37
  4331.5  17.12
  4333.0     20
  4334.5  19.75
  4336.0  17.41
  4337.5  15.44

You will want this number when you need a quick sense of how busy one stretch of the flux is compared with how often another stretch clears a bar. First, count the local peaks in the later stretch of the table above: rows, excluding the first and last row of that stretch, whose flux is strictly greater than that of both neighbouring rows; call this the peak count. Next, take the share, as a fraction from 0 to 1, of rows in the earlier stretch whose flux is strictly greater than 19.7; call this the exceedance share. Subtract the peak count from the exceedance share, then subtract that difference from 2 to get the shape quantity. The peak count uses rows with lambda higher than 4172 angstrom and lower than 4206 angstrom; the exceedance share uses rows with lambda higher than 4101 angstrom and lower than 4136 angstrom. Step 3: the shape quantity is 9.65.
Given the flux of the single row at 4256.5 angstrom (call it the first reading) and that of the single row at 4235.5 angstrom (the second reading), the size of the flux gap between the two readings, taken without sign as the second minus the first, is 2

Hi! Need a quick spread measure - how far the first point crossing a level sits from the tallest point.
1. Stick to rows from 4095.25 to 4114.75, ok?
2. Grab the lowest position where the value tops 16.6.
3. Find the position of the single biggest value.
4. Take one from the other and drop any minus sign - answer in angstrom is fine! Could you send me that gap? 18.0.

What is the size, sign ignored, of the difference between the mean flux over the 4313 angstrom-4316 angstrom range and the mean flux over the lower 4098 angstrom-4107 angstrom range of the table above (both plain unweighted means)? 3.0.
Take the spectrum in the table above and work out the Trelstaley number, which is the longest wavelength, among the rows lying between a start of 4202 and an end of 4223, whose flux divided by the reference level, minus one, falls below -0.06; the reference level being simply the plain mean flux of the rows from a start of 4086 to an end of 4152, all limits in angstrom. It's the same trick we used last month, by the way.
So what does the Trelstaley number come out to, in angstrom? 4216.0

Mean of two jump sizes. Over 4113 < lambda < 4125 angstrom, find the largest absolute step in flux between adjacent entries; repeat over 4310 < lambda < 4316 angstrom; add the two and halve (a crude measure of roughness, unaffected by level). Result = 3.9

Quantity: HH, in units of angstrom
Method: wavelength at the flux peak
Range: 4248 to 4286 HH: 4265.5 angstrom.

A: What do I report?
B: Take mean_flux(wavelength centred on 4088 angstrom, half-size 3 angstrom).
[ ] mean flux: 17.8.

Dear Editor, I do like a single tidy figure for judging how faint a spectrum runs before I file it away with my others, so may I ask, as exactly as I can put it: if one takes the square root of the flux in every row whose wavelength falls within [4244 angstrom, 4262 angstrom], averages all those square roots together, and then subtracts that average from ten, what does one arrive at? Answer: 5.80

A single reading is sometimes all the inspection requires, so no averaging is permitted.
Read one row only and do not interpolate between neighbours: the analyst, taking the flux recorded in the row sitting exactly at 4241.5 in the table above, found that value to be 21.4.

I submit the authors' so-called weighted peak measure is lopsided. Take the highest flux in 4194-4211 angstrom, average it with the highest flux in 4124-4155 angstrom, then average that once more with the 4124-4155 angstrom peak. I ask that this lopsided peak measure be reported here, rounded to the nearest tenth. 23.0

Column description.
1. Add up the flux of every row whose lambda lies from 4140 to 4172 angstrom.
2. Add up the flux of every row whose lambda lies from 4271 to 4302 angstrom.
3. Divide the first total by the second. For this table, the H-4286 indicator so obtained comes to 1.05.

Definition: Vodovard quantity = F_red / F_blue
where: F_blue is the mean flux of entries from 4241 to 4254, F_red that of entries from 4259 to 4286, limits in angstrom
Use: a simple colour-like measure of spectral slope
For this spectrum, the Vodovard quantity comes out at 1.02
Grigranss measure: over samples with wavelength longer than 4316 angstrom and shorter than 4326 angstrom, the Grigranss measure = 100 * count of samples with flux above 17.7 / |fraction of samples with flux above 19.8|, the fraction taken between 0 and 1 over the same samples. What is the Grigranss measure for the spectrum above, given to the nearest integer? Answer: 1167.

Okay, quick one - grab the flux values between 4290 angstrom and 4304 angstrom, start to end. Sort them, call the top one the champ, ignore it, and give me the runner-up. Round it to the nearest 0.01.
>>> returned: 20.88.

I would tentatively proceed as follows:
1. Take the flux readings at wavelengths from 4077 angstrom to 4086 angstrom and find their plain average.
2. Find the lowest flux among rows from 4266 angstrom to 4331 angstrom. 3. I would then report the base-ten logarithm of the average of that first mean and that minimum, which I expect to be 1.20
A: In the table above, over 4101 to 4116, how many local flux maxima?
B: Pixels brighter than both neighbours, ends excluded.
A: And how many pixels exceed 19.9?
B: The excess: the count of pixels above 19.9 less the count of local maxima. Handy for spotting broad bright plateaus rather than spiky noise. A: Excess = -2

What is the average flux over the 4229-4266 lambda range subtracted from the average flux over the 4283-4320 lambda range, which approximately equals -0.41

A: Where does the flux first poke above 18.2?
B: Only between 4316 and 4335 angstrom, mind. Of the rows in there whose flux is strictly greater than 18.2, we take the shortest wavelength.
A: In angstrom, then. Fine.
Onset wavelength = 4318.0 angstrom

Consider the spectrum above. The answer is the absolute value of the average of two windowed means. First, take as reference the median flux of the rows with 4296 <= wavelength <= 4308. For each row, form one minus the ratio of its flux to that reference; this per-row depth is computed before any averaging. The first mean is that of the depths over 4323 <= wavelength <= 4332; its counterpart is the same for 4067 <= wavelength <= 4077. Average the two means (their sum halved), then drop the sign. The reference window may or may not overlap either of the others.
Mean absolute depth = 0.13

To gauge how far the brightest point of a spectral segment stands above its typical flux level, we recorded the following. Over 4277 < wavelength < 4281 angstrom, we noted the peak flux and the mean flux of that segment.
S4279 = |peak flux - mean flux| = 1.4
